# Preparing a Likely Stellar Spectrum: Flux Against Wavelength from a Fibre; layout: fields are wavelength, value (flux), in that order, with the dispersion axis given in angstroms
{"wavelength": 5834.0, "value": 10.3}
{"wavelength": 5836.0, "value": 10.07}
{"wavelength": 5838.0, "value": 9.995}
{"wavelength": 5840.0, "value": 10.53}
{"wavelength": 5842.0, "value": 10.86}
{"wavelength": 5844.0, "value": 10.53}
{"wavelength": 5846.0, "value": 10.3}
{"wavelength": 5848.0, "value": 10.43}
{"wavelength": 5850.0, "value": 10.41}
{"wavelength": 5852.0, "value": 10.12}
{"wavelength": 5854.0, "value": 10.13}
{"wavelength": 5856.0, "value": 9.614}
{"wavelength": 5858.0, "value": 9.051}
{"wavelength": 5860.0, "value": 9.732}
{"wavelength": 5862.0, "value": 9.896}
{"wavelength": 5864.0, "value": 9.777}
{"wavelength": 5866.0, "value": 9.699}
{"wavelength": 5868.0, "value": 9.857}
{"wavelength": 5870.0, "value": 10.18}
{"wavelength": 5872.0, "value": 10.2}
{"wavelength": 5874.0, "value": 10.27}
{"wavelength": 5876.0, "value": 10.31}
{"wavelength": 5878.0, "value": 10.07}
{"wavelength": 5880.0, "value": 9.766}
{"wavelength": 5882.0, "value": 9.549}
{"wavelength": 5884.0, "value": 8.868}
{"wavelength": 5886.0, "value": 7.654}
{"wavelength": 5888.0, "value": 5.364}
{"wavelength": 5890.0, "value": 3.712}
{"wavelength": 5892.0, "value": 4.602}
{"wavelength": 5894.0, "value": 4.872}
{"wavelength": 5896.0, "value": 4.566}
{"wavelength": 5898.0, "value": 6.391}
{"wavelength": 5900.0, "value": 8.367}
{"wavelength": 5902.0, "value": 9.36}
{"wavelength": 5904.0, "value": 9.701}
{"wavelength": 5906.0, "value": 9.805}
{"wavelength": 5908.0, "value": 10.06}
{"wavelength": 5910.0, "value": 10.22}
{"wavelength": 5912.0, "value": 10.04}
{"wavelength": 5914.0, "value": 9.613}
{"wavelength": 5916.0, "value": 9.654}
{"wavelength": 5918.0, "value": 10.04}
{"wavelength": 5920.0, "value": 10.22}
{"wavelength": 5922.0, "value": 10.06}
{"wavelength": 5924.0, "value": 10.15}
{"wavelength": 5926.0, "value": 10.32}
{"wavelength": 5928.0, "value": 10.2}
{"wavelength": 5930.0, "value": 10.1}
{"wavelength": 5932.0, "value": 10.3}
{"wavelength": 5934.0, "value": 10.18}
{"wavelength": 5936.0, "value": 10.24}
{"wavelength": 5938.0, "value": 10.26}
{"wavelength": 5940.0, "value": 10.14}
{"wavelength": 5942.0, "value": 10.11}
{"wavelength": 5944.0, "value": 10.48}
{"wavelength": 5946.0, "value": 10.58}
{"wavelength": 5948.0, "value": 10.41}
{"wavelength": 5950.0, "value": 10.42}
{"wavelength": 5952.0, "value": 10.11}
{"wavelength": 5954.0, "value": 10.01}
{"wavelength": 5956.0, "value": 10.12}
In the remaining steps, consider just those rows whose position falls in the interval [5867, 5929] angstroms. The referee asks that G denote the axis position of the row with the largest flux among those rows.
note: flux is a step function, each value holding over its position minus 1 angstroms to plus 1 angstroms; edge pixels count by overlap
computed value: 5926.0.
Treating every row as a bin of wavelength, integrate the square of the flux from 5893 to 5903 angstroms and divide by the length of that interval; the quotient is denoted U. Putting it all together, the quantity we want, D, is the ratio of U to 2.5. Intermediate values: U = 49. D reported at 19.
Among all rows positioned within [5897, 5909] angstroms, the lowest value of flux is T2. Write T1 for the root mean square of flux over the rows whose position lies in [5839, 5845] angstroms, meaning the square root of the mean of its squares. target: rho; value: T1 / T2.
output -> 1.67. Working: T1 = 10.6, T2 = 6.391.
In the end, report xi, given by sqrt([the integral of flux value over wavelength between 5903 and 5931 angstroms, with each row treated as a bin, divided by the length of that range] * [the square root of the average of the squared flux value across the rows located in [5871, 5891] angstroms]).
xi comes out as 9.4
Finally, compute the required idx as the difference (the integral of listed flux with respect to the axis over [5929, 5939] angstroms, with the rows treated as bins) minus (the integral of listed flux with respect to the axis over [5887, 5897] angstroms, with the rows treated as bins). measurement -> 56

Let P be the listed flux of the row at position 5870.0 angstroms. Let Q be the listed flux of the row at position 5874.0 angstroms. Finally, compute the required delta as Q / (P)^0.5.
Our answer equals 3.22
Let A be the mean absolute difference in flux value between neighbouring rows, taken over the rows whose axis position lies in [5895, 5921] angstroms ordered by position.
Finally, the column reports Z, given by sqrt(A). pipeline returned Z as 0.76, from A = 0.57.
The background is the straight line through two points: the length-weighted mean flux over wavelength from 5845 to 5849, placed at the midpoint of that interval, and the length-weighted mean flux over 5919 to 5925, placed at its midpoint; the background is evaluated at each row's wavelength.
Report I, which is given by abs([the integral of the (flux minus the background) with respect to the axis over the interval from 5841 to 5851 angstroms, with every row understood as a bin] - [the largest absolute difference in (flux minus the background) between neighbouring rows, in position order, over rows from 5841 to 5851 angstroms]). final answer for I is 1.1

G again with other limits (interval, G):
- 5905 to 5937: 5926.0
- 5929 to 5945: 5944.0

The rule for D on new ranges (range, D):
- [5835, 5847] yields 43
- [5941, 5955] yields 42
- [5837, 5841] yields 42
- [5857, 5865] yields 37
